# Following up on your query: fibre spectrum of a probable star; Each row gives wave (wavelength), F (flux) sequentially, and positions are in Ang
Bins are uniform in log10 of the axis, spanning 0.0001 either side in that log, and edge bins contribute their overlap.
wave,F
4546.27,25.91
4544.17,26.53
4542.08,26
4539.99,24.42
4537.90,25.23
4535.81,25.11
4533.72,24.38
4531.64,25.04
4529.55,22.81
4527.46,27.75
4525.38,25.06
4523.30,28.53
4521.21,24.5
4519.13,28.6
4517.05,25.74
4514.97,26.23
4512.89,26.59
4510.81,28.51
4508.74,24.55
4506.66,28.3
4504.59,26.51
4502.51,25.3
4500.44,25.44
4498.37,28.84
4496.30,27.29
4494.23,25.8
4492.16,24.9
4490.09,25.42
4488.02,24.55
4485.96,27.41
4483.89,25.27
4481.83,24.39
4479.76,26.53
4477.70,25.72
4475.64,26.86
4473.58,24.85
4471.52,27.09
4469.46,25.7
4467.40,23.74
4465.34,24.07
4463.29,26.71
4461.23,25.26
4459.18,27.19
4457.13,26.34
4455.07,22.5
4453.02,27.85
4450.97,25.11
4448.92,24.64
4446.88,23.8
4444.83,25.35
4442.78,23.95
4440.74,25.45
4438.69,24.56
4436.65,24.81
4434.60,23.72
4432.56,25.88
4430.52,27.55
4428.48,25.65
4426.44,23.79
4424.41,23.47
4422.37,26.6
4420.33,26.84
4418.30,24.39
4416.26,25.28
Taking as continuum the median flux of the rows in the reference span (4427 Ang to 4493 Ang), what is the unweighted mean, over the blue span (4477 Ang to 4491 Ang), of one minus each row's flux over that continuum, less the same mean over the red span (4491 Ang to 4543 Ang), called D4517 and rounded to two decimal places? 0.02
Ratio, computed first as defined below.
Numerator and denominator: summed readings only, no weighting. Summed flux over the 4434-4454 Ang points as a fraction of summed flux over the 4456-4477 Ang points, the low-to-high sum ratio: 0.967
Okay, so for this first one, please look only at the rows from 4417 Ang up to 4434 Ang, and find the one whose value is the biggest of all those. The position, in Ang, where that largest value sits 4430.52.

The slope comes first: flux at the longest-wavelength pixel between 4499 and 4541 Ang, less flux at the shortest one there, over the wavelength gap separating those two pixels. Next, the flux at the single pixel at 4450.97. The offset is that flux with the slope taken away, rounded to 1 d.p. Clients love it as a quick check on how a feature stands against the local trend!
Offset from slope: 25.1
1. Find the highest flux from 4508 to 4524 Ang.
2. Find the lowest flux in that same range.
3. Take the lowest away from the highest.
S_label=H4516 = 4.1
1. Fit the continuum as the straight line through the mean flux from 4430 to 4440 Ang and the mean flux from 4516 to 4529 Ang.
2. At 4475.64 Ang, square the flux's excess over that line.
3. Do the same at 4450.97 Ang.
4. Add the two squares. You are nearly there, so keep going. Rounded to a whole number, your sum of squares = 1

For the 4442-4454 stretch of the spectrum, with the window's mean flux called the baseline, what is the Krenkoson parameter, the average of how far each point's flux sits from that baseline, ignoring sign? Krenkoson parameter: 0.99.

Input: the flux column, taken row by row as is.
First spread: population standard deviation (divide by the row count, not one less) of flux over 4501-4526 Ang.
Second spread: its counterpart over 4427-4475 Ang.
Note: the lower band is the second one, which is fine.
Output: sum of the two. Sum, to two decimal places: 2.87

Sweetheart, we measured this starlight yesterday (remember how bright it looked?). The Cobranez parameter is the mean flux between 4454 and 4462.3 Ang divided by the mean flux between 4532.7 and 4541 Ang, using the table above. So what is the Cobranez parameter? 1.022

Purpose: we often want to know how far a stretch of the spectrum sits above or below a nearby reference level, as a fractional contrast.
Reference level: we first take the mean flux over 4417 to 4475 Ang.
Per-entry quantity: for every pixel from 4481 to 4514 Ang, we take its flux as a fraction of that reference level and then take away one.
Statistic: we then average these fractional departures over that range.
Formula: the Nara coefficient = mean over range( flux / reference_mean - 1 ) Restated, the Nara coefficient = 0.038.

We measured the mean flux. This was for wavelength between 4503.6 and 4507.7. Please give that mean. 27.4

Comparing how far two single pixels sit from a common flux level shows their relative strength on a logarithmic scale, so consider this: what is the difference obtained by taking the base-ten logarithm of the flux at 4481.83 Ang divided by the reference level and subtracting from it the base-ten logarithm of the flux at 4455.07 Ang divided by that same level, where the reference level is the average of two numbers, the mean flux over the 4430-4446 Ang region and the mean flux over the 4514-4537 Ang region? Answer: 0.04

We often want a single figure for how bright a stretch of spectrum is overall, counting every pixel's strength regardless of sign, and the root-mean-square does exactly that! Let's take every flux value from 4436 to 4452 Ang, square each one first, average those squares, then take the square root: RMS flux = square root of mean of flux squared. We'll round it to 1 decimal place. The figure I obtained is 24.7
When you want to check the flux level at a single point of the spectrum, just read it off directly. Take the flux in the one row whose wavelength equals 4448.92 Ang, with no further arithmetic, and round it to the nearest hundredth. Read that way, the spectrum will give 24.64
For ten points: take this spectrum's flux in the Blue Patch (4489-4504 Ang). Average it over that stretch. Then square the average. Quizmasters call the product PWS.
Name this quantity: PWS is 683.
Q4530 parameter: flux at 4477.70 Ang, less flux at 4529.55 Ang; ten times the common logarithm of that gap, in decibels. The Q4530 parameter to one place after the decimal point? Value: 4.6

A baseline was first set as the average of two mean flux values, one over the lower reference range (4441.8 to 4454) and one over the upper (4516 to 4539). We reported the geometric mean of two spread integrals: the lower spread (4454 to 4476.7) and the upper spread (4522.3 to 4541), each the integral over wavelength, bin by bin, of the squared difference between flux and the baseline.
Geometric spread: 50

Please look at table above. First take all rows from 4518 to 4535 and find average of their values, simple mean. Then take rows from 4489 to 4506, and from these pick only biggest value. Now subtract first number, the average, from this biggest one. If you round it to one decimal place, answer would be 3.0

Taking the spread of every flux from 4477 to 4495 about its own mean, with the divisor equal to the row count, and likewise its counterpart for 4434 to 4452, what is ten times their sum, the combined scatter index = 15.2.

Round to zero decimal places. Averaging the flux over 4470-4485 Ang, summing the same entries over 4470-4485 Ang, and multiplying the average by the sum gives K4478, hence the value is 4665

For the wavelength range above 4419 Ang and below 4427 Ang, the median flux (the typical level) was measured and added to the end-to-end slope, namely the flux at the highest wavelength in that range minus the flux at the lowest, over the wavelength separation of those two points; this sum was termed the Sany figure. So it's 24.7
